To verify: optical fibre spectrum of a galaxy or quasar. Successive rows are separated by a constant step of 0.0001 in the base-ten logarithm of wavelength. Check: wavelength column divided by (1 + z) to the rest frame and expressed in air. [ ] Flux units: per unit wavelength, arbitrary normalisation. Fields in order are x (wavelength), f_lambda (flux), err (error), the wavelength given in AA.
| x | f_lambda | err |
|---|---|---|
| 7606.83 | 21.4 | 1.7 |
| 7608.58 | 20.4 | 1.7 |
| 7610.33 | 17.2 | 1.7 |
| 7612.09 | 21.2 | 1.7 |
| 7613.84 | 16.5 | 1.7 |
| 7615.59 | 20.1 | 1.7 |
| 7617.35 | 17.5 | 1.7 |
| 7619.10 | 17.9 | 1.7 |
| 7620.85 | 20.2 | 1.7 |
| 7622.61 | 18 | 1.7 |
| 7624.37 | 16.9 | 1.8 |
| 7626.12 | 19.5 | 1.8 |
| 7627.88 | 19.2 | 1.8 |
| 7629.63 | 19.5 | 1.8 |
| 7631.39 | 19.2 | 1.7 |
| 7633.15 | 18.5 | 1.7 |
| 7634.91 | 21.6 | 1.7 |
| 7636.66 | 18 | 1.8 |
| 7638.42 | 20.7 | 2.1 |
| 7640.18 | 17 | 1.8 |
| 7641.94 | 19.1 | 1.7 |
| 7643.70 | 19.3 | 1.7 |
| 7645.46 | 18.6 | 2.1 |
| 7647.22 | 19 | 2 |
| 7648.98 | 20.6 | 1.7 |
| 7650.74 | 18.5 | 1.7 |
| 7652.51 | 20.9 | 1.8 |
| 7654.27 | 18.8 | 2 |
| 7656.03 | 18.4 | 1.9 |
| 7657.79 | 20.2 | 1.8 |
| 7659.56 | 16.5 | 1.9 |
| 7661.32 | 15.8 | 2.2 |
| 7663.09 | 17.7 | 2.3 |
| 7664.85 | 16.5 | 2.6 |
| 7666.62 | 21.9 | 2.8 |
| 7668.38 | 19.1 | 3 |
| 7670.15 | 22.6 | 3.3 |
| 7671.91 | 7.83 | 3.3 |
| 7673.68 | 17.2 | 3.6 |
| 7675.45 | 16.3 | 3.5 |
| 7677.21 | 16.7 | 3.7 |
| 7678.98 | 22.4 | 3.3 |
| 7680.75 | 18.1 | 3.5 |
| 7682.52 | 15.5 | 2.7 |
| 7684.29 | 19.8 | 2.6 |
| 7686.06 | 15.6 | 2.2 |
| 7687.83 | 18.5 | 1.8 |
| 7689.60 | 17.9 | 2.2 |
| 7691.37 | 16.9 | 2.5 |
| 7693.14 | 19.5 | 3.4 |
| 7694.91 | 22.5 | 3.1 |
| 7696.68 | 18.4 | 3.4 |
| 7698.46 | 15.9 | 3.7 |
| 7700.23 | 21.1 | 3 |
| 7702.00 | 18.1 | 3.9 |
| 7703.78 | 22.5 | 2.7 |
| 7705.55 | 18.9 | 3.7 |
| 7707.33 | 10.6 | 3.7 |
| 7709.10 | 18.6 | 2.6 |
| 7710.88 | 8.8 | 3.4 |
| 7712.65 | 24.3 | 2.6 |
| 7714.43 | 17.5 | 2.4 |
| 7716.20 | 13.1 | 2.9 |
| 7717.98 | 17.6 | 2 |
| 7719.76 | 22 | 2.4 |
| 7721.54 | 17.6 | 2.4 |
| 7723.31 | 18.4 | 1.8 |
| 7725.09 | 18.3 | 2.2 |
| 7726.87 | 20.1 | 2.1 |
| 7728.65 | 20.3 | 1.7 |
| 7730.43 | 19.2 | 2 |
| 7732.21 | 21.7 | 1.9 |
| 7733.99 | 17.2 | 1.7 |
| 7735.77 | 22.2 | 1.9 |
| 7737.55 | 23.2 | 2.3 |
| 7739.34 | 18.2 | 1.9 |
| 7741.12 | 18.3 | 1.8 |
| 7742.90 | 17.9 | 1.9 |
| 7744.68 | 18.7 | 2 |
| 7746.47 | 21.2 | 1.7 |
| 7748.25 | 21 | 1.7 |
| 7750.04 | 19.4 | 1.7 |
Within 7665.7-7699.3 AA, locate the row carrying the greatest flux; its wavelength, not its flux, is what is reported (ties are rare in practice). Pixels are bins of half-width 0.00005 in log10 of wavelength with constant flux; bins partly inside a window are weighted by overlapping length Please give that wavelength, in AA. 7670.15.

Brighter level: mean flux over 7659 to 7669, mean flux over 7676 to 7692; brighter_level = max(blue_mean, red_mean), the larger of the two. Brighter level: 17.9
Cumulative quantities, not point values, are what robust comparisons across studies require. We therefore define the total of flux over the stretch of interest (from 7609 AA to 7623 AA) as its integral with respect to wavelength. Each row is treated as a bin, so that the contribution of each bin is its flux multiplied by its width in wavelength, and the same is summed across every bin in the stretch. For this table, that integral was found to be 261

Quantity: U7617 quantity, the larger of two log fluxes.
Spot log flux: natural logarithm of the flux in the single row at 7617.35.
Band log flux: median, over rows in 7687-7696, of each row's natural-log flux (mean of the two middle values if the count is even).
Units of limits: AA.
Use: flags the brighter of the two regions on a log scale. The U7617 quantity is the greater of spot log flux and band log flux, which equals 2.92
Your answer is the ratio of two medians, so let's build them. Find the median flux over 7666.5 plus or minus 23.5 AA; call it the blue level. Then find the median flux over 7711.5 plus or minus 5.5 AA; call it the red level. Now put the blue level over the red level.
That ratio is 1.21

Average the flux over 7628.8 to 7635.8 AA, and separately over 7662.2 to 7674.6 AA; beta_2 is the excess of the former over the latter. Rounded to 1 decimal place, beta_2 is 2.2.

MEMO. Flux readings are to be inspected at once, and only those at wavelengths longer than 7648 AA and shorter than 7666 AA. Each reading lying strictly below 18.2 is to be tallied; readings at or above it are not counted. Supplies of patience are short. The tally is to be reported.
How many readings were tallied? 4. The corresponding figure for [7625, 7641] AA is 2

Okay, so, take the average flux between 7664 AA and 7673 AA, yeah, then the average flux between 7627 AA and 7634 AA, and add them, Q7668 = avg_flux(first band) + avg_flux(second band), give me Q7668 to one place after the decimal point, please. 36.7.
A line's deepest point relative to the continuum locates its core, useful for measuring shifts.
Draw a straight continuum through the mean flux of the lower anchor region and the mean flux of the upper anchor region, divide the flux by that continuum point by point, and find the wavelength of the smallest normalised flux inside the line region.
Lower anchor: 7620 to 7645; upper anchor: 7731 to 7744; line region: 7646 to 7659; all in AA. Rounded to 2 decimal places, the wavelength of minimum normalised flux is 7656.03 AA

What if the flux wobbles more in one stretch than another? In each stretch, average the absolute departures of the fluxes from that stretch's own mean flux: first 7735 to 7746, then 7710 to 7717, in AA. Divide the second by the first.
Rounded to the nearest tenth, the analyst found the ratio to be 2.5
